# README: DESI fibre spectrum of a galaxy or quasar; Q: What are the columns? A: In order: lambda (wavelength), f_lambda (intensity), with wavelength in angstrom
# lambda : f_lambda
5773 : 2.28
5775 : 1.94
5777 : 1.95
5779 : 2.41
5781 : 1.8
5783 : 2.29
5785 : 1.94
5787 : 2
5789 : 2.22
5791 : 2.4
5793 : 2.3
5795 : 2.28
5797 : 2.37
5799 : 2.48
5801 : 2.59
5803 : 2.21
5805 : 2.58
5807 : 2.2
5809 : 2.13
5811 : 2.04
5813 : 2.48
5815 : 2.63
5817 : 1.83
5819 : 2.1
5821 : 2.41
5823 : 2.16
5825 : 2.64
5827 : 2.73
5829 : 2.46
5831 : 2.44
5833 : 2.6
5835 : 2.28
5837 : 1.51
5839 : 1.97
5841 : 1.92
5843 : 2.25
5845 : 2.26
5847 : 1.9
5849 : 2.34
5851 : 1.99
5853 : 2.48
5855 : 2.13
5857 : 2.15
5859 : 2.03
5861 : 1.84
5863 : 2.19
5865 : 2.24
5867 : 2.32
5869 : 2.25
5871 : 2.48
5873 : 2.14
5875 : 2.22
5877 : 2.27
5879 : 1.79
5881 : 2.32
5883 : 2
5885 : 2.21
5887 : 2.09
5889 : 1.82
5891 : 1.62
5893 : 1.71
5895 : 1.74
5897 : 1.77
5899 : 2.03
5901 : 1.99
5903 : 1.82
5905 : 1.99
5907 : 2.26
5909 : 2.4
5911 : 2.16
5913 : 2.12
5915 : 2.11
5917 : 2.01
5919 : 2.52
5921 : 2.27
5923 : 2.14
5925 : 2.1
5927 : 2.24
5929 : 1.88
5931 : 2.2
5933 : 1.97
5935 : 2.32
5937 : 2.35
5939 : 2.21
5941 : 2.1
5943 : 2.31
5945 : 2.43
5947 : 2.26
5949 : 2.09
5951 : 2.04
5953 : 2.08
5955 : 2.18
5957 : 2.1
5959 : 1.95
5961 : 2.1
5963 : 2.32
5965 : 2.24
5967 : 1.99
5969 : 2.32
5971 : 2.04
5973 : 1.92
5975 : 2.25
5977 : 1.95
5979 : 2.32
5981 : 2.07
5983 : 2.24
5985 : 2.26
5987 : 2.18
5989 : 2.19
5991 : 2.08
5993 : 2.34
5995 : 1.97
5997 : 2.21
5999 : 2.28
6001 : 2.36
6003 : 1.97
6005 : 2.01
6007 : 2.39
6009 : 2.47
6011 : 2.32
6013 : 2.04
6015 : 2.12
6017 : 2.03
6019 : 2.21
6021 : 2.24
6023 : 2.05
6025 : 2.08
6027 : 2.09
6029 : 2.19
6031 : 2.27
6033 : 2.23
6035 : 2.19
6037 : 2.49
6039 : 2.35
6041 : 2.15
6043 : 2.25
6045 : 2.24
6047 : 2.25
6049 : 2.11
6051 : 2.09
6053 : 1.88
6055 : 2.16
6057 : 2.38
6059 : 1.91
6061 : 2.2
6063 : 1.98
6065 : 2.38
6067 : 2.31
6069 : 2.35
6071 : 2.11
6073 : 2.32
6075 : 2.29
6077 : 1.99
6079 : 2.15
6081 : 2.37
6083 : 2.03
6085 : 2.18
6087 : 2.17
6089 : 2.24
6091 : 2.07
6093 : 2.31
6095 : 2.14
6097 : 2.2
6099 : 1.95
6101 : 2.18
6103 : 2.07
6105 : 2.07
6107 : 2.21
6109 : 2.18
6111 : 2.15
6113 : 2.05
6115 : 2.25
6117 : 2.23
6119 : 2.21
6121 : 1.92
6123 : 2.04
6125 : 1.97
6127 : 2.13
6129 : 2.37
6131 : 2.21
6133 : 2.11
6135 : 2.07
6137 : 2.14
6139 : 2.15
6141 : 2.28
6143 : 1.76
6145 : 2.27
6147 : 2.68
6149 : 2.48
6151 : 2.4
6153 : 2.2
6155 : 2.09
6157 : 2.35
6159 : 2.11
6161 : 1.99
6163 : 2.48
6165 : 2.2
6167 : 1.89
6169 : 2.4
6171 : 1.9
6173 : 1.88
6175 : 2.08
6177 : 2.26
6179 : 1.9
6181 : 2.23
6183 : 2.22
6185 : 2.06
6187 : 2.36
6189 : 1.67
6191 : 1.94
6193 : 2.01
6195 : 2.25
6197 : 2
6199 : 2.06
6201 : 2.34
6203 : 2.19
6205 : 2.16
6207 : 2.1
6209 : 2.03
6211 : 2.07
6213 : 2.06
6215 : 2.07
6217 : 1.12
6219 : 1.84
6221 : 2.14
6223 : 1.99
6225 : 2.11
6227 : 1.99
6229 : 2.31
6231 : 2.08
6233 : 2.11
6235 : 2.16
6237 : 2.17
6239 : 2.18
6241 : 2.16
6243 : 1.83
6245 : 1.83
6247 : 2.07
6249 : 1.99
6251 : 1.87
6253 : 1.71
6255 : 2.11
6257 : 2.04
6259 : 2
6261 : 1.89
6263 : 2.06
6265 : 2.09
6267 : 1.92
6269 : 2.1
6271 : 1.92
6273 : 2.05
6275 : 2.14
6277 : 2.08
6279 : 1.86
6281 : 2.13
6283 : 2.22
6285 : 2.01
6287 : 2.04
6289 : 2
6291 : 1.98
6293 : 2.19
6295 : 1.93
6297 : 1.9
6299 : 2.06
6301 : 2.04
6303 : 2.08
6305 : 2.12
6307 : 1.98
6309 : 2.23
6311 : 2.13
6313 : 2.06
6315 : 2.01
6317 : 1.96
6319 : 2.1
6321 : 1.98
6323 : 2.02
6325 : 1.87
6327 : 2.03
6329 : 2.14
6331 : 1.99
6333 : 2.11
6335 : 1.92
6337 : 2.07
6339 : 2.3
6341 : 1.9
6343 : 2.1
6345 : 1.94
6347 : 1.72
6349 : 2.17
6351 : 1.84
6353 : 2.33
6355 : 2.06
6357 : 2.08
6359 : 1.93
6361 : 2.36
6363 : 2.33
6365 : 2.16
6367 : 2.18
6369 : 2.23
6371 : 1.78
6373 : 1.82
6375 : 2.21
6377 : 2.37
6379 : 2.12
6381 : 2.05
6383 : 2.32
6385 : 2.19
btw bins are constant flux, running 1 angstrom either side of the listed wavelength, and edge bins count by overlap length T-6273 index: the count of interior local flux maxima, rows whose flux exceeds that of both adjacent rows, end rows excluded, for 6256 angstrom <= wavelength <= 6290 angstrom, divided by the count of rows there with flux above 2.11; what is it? 1.67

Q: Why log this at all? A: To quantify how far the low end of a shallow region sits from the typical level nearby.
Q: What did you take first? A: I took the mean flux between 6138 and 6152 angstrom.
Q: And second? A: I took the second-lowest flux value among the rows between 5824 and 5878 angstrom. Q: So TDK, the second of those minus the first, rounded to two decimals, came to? -0.45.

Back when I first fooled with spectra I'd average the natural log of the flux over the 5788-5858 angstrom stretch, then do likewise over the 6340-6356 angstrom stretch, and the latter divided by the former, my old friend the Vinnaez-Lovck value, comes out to 0.85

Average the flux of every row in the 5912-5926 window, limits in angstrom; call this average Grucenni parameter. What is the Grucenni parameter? 2.18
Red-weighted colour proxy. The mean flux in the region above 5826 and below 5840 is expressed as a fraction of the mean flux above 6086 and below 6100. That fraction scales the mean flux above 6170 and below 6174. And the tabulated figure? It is 2.00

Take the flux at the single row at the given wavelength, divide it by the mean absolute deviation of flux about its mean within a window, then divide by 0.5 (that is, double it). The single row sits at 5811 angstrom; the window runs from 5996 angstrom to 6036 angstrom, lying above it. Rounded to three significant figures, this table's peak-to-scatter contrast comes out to 36.8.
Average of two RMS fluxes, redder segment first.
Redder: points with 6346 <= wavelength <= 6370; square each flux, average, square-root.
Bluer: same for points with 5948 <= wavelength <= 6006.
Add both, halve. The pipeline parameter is 2.13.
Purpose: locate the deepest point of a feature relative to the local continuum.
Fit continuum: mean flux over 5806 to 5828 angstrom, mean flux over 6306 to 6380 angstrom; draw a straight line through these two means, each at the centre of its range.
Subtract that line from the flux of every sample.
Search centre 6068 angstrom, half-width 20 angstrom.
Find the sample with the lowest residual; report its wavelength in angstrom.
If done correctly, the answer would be 6053 angstrom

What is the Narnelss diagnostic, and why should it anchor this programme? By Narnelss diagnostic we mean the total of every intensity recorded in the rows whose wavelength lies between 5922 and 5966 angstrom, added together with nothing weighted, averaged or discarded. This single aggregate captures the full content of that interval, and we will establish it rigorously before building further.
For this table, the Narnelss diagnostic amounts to 47.6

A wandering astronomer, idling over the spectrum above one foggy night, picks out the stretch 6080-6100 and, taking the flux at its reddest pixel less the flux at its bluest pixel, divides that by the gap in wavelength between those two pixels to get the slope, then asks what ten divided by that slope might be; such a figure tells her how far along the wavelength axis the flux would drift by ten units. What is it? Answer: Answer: -429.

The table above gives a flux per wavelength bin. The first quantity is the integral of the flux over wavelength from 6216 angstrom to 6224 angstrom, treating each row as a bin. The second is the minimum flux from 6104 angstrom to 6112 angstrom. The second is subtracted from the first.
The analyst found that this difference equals 12.1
